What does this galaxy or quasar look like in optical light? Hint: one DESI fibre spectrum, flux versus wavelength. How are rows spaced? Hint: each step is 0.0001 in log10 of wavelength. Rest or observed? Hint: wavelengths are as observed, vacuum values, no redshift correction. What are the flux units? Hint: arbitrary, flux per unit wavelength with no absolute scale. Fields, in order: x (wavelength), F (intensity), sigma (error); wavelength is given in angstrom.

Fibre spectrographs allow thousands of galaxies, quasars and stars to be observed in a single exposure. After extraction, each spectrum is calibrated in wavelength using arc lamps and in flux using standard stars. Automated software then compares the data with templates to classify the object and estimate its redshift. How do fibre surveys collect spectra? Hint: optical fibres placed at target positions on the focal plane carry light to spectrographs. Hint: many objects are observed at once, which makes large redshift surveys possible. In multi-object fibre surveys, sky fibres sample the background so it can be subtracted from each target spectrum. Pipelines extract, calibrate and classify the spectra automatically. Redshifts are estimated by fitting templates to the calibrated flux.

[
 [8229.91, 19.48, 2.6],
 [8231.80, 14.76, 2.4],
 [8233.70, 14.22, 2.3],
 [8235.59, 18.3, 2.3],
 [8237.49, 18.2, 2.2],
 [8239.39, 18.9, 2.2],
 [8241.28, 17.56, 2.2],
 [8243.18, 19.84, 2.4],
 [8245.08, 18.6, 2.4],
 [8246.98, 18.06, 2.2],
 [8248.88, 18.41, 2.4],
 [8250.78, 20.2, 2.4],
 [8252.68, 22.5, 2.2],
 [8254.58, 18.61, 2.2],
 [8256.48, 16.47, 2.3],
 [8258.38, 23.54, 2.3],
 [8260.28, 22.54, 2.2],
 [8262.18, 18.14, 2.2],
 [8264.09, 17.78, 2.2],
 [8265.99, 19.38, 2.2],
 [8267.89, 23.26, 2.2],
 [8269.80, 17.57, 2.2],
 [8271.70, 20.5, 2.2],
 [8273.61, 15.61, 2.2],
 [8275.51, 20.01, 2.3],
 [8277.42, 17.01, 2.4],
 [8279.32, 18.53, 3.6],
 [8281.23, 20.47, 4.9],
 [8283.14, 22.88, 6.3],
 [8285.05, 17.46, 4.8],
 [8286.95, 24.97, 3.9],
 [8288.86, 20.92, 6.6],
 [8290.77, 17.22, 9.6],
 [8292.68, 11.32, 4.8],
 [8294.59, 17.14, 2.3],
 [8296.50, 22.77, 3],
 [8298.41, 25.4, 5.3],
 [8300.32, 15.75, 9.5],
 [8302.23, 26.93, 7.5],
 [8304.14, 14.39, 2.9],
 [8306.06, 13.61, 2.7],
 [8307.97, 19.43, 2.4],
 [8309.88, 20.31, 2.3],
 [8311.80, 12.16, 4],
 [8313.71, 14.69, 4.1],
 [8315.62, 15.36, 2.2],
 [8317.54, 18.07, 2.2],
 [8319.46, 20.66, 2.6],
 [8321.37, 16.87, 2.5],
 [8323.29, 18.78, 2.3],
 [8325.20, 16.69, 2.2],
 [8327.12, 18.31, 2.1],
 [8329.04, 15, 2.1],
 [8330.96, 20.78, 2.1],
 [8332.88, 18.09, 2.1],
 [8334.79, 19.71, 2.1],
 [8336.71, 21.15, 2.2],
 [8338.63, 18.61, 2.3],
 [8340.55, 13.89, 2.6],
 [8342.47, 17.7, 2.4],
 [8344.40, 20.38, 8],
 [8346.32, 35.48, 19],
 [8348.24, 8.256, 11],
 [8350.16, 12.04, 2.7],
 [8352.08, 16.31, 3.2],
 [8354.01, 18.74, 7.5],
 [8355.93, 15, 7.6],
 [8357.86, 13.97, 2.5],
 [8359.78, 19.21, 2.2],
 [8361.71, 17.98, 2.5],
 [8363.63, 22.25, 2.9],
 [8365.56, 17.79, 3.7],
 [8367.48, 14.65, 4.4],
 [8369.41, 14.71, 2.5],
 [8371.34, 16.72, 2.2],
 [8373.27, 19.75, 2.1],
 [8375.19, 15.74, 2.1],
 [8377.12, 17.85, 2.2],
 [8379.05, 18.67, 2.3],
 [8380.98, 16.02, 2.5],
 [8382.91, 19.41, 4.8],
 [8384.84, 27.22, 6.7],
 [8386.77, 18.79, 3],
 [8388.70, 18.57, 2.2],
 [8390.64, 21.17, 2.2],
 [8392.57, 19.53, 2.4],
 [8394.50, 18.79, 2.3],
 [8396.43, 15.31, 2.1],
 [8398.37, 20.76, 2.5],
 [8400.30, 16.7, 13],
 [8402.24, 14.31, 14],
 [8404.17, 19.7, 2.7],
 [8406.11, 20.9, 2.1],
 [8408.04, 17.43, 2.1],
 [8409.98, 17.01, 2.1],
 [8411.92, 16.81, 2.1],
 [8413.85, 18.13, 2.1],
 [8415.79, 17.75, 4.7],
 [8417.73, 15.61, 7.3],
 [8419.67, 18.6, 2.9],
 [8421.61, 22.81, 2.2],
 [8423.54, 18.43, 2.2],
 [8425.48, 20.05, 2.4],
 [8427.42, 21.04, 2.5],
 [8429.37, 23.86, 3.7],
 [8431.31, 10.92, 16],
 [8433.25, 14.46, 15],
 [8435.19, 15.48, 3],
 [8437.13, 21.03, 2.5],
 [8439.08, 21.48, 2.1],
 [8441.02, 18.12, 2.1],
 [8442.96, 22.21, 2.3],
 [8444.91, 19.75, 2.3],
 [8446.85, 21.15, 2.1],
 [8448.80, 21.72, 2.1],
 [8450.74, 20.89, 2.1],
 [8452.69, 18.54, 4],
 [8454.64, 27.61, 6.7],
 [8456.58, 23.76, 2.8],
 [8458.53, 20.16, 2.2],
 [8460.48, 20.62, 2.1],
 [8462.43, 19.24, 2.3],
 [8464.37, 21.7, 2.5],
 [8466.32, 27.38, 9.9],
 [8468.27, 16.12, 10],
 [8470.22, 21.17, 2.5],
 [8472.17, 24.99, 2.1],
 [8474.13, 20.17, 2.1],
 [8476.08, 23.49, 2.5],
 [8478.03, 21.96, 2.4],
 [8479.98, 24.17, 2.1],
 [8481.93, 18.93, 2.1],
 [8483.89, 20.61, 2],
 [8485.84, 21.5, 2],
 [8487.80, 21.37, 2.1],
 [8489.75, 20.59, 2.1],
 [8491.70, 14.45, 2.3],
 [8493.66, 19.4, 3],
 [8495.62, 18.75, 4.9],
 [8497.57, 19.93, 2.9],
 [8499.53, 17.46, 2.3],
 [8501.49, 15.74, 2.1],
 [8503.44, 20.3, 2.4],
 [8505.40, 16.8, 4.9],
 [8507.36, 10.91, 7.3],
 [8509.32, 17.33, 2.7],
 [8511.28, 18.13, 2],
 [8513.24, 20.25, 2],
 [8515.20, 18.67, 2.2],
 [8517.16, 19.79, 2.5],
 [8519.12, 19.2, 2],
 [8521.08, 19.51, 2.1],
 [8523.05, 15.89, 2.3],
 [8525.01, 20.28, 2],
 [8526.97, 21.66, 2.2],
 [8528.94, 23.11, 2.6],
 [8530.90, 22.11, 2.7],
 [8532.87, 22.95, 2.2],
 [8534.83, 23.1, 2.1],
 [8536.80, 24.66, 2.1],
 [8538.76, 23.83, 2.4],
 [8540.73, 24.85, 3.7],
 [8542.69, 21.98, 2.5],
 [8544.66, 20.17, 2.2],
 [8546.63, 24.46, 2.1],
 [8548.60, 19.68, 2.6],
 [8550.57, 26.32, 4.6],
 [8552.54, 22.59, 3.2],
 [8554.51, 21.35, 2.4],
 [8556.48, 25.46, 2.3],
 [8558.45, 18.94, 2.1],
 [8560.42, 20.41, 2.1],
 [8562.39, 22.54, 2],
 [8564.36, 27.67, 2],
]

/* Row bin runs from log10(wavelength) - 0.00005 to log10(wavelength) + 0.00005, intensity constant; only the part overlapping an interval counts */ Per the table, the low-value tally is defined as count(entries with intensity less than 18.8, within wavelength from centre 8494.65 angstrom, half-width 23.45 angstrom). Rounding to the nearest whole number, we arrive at 9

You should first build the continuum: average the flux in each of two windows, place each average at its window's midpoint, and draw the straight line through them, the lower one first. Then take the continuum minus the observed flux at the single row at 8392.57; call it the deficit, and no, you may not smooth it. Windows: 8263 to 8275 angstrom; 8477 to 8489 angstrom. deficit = 1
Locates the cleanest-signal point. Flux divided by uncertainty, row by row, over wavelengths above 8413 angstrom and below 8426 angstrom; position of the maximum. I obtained 8421.61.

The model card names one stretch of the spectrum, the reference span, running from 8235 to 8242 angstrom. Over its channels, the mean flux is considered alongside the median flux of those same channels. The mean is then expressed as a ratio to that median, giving 1.00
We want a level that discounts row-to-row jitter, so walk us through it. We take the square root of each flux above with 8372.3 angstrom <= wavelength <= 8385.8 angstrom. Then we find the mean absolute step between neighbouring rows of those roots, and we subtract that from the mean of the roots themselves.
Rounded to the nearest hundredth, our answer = 3.98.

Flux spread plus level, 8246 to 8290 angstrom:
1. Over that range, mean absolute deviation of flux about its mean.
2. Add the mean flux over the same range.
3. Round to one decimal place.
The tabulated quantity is 21.9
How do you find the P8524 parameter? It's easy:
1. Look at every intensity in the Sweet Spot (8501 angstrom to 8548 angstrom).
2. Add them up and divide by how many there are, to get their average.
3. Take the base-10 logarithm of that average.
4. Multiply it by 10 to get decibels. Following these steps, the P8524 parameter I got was 13.1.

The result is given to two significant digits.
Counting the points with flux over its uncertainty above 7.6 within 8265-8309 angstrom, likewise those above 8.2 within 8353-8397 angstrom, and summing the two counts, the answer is 10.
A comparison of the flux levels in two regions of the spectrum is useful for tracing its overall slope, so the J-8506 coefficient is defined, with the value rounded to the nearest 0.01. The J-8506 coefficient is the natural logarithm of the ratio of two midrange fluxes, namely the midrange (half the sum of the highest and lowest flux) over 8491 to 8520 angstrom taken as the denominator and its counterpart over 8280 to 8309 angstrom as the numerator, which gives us 0.20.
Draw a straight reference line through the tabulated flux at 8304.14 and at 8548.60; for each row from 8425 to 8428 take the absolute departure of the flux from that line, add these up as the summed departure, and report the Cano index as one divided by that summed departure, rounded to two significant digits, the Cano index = 0.14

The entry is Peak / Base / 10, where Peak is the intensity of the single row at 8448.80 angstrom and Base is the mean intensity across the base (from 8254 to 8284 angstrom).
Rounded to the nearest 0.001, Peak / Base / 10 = 0.111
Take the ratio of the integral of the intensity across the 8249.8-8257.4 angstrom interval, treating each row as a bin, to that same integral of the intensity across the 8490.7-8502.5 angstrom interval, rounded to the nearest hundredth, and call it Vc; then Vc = 0.71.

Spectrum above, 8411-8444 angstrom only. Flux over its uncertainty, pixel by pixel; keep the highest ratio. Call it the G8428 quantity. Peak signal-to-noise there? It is 10.4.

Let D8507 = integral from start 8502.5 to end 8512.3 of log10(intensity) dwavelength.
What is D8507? 12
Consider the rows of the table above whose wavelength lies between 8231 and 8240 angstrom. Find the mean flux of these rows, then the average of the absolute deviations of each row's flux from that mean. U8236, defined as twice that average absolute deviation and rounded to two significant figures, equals 3.8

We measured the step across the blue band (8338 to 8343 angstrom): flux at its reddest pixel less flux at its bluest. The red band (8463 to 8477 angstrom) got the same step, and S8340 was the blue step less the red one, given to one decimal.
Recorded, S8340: -2.7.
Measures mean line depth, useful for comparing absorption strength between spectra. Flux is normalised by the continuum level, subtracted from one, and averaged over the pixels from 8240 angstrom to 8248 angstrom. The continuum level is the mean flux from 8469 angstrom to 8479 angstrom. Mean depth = 0.17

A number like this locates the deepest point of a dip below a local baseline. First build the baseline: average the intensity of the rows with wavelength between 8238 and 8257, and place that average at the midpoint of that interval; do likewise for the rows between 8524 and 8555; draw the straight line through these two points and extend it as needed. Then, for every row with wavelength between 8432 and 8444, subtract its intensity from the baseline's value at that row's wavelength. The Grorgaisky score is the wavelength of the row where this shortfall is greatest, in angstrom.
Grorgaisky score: 8433.25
